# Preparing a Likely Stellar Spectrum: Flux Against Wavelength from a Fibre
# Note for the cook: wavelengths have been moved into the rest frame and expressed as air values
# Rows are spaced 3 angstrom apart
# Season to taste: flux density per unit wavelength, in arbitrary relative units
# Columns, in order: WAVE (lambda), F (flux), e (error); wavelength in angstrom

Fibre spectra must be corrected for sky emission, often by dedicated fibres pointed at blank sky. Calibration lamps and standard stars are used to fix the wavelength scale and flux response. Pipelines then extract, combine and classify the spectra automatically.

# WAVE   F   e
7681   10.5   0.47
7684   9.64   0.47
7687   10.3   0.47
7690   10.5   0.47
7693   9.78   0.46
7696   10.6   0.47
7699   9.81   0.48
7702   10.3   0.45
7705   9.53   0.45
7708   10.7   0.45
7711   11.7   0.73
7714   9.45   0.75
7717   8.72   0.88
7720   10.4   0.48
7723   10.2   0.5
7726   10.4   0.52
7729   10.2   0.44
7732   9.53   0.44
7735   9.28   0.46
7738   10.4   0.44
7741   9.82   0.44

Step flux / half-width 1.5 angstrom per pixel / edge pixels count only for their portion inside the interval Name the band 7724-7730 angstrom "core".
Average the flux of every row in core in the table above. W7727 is 10.3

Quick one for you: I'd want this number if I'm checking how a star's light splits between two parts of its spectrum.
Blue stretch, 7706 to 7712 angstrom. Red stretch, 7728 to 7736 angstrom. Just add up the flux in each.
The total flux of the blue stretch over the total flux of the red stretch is 0.77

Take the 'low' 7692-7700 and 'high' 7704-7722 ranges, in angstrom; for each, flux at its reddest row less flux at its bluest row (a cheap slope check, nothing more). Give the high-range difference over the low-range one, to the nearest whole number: 29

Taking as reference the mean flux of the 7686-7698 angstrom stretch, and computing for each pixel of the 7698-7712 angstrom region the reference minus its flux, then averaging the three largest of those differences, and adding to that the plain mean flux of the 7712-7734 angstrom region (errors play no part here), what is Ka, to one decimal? 10.3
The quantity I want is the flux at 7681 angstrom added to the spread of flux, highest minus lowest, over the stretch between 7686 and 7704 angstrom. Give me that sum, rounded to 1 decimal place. 11.3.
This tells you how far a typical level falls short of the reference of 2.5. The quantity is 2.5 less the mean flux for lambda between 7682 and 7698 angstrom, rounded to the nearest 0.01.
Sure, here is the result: -7.66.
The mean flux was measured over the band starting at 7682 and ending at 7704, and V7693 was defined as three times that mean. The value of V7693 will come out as 30.4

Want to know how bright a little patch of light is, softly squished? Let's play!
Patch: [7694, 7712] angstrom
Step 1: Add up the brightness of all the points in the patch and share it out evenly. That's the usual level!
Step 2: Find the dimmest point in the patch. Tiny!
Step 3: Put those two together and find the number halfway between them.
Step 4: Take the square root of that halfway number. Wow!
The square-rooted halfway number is 3.16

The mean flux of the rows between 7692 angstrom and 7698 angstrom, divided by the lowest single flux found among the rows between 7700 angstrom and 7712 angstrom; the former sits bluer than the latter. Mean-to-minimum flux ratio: 1.07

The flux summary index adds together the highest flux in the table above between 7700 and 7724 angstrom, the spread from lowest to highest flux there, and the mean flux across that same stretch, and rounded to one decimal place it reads 24.8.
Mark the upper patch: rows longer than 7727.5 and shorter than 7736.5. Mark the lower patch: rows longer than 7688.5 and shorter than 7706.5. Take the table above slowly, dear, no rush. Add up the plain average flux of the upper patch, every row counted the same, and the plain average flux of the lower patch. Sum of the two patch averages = 19.76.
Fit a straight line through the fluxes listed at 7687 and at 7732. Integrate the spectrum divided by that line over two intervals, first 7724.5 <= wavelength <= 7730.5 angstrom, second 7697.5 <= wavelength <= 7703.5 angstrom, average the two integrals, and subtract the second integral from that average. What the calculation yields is 0.2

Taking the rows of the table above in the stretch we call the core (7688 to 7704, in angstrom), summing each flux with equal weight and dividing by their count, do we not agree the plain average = 10.2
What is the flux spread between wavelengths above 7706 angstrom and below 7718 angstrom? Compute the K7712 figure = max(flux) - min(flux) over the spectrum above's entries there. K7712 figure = 3.0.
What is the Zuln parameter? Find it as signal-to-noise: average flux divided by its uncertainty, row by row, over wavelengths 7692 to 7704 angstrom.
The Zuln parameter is 21.8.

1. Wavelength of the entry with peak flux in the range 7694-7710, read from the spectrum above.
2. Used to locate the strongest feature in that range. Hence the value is 7708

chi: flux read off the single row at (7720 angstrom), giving 10.4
